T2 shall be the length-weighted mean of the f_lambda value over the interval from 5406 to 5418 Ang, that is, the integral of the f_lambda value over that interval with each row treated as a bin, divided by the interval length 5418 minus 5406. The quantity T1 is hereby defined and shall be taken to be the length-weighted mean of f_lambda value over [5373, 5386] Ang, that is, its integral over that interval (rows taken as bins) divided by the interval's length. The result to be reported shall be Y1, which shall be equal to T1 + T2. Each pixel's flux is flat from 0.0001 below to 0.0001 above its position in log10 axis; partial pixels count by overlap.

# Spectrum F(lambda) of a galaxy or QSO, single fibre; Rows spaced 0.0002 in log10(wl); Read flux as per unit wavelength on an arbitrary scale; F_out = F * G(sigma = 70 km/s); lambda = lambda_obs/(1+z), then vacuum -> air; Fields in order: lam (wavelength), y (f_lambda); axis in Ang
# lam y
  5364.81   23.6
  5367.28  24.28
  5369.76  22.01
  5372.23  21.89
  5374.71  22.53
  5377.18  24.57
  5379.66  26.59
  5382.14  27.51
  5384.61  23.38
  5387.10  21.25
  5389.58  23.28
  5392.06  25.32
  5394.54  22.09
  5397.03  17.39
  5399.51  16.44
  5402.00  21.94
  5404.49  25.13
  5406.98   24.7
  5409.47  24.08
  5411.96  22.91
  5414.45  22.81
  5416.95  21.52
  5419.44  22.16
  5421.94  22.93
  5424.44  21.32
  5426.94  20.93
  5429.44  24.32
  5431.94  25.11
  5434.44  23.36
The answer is 48.0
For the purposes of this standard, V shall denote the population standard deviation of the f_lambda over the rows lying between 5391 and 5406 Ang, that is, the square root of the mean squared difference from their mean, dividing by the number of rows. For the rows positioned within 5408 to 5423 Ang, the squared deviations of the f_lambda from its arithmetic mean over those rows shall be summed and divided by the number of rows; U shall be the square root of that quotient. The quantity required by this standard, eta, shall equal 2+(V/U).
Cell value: 6.4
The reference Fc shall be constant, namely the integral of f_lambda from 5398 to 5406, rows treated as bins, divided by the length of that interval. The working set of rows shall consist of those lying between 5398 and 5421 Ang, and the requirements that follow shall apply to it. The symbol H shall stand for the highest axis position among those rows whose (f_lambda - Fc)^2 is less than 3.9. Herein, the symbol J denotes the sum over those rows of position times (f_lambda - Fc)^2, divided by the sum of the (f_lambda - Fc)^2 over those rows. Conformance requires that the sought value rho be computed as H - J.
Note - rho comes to 14.5 Ang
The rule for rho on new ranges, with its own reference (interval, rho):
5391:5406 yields 3.7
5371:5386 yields -5.9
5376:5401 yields 7.6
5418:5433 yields -2.7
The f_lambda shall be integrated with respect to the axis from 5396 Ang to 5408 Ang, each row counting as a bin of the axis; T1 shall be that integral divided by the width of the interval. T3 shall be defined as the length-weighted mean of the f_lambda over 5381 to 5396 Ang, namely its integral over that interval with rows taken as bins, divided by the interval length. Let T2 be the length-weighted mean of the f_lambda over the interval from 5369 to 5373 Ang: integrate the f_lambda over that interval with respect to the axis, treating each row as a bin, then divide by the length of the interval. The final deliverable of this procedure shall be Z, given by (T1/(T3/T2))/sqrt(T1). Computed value 4.26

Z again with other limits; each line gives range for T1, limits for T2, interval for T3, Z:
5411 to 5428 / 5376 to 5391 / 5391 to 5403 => 5.59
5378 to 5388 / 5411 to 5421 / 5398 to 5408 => 5.09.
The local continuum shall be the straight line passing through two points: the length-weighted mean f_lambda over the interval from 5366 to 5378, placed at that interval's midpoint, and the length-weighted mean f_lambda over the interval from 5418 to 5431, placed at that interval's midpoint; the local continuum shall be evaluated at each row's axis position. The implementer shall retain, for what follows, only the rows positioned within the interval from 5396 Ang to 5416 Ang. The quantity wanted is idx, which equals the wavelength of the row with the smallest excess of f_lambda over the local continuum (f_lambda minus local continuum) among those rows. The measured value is 5399.51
